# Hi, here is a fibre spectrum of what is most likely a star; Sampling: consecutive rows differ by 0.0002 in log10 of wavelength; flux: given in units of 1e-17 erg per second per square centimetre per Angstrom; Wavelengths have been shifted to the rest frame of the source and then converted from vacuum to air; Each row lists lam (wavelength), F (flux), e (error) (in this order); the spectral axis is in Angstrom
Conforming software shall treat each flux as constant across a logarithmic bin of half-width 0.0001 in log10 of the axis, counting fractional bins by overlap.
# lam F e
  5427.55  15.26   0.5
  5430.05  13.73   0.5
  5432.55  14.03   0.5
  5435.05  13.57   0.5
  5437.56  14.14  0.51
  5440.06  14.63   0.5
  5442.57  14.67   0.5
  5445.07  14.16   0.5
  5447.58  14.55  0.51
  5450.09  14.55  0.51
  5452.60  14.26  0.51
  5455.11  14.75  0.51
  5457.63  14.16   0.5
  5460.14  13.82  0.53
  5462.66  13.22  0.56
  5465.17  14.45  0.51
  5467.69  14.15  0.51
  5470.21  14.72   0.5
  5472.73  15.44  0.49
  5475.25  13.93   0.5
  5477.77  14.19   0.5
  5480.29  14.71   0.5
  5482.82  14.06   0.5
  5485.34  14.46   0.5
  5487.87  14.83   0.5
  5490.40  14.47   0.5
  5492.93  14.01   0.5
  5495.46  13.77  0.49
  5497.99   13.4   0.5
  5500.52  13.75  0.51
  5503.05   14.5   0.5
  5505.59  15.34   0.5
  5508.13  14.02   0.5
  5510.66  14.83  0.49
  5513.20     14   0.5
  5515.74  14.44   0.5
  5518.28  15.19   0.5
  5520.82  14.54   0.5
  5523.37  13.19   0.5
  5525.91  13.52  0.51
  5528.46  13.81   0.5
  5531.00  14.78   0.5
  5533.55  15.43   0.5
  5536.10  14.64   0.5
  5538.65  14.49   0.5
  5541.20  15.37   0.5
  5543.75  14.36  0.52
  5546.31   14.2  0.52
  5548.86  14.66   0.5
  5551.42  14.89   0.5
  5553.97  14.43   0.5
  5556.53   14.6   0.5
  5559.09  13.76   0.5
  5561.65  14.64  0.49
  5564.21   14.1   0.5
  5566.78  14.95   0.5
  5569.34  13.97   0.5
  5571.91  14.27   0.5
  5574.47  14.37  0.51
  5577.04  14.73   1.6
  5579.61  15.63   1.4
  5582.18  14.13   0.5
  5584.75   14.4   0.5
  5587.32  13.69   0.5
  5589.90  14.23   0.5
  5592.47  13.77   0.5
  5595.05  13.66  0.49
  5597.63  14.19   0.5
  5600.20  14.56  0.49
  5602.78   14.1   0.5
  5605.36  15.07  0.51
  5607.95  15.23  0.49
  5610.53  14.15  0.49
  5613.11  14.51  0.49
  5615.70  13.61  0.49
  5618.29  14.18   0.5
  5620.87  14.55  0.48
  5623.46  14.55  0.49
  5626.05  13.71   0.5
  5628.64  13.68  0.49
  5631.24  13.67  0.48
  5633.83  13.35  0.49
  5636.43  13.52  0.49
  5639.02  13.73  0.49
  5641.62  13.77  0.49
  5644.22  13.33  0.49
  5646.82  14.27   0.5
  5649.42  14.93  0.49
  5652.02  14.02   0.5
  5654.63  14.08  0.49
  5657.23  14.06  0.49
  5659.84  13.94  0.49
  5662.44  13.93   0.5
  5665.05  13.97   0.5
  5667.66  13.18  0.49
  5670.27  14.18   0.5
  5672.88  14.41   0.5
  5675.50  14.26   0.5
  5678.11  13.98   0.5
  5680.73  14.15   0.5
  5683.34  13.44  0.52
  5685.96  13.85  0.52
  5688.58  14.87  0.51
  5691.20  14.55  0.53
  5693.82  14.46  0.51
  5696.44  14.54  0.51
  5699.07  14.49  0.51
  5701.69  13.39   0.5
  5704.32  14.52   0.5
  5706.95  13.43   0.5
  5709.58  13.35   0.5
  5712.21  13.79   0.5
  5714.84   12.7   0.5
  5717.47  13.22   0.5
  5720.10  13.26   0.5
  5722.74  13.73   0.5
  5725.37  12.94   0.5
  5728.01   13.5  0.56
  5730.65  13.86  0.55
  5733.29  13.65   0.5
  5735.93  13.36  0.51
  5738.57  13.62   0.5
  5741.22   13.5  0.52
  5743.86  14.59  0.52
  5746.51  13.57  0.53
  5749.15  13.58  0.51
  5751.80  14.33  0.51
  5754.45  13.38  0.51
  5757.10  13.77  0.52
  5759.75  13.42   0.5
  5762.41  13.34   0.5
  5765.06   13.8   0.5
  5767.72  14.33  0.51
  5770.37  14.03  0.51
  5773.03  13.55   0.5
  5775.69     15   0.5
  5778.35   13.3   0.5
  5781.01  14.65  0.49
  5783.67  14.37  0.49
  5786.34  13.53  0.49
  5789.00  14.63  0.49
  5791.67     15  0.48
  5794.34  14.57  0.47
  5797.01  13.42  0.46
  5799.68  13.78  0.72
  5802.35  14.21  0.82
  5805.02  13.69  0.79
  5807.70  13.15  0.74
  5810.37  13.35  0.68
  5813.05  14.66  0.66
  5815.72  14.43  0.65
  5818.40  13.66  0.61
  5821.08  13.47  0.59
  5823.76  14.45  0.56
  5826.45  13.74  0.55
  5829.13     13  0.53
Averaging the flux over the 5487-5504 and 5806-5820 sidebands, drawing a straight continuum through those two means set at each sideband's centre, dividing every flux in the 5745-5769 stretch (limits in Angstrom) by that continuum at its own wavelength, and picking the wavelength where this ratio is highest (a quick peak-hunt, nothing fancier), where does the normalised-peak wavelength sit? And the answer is 5767.72 Angstrom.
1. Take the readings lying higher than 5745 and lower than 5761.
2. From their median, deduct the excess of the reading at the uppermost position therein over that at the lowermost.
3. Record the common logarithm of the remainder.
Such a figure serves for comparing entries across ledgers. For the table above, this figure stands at 1.14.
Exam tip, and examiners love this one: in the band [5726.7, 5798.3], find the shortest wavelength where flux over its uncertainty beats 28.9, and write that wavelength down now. 5775.69 Angstrom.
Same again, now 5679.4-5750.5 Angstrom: 5688.58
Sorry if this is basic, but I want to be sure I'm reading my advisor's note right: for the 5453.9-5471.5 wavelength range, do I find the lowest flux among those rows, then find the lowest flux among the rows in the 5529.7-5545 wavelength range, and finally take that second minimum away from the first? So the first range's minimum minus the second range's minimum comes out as -1.1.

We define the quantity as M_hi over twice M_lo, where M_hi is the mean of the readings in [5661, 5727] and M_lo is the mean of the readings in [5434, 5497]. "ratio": 0.485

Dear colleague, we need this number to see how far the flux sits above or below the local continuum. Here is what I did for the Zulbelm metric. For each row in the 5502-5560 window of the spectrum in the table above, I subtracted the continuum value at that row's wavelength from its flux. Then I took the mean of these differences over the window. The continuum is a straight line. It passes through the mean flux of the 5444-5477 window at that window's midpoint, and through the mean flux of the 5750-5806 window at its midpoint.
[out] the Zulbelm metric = 0.23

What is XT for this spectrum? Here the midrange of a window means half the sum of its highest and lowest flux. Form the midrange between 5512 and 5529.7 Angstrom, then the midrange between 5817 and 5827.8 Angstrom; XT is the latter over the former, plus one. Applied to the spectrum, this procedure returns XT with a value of 1.98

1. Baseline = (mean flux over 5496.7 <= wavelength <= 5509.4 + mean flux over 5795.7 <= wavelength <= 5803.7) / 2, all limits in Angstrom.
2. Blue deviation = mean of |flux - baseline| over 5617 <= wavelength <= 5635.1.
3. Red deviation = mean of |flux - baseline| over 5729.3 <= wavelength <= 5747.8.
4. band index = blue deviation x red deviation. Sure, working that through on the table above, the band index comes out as 0.18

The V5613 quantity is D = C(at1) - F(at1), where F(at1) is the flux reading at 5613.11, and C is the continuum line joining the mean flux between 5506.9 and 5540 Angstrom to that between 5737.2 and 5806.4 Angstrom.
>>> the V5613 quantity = -0.28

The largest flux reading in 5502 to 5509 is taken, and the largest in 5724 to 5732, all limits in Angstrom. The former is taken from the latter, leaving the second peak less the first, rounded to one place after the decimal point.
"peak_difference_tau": -1.5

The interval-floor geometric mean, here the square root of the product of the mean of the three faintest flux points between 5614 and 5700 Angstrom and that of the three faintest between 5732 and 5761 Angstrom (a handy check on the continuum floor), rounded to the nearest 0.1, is 13.3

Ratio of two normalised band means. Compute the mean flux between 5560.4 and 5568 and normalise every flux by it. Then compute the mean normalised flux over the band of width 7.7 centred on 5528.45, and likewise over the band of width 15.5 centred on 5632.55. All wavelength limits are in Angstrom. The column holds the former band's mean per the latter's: 1.03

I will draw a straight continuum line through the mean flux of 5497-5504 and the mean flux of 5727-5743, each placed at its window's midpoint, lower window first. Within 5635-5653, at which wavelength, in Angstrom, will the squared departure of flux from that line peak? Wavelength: 5649.42 Angstrom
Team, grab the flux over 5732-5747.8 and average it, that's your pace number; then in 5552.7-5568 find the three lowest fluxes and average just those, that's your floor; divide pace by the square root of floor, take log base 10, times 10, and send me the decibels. 5.63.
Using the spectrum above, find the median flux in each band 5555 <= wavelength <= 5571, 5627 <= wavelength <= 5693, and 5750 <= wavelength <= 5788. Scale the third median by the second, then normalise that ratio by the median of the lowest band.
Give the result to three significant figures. 0.0688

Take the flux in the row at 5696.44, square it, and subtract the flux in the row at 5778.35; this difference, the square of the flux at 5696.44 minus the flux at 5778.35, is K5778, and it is 198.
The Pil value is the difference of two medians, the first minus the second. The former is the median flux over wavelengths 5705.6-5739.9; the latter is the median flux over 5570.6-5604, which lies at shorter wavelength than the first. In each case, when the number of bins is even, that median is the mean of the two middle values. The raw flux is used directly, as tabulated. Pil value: -0.8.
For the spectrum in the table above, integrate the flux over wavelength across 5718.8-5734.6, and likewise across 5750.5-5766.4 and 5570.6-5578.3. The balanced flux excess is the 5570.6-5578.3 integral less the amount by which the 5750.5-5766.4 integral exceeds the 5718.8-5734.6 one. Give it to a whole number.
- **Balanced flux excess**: 107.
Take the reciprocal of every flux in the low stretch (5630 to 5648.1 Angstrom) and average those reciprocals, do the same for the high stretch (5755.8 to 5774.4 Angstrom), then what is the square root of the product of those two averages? 0.0730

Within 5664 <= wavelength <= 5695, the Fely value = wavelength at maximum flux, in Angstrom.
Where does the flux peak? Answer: 5688.58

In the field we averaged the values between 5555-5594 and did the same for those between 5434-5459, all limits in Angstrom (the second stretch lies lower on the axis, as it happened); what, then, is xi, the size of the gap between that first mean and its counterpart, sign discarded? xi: 0.0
